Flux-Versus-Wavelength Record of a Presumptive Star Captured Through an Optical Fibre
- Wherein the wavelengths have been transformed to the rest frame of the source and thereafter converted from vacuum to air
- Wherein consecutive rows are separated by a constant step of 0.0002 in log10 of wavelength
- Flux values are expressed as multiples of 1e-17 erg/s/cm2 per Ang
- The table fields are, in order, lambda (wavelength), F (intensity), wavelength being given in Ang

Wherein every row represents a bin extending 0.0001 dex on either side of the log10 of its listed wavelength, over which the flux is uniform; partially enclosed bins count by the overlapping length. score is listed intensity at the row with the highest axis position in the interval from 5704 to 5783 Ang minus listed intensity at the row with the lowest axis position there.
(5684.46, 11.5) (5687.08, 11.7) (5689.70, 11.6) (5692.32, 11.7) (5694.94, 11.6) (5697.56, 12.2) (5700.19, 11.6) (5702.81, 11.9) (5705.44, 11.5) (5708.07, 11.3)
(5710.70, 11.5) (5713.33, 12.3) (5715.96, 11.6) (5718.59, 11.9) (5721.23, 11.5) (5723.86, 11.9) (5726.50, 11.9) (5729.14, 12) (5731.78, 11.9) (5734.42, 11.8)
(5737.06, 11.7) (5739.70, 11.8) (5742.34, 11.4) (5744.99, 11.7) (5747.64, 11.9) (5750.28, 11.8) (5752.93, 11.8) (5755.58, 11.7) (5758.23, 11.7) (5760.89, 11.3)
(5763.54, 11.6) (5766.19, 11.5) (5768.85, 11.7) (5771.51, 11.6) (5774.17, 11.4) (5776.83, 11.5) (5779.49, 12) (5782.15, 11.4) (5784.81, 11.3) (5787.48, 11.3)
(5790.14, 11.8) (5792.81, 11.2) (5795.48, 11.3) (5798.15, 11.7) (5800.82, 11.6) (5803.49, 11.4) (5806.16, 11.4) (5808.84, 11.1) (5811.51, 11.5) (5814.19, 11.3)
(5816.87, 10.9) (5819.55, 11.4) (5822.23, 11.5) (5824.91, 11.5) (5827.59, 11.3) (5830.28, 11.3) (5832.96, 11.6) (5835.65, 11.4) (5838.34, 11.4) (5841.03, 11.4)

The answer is -0.10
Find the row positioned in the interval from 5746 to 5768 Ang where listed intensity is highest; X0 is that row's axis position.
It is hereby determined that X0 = 5747.64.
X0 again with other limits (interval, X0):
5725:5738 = 5729.14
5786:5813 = 5790.14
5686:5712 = 5697.56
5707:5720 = 5713.33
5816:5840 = 5832.96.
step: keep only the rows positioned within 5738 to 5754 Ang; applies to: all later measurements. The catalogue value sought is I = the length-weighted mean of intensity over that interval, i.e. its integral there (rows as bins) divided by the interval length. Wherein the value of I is 11.7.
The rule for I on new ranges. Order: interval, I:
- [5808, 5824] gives 11.3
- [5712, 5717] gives 12.0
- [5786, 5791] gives 11.5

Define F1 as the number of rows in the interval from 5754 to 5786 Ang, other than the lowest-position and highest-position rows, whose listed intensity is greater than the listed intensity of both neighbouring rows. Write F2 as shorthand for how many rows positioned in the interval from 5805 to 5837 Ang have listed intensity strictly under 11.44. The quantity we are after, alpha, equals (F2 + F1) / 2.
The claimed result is 5.5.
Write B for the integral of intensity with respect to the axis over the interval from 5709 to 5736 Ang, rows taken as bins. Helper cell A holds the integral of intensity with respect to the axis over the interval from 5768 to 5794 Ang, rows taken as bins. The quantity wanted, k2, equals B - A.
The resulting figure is 19.7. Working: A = 299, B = 319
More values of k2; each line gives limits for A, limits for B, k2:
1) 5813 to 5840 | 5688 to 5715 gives 9.7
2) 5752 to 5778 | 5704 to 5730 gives 4.1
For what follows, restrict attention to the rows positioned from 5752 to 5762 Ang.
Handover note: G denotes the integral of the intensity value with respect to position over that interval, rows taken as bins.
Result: 116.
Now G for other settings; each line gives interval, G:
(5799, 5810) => 125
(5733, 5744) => 128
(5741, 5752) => 129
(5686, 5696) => 117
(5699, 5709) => 116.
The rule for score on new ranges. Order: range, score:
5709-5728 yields 0.40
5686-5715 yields 0.60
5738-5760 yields -0.10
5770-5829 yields -0.30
